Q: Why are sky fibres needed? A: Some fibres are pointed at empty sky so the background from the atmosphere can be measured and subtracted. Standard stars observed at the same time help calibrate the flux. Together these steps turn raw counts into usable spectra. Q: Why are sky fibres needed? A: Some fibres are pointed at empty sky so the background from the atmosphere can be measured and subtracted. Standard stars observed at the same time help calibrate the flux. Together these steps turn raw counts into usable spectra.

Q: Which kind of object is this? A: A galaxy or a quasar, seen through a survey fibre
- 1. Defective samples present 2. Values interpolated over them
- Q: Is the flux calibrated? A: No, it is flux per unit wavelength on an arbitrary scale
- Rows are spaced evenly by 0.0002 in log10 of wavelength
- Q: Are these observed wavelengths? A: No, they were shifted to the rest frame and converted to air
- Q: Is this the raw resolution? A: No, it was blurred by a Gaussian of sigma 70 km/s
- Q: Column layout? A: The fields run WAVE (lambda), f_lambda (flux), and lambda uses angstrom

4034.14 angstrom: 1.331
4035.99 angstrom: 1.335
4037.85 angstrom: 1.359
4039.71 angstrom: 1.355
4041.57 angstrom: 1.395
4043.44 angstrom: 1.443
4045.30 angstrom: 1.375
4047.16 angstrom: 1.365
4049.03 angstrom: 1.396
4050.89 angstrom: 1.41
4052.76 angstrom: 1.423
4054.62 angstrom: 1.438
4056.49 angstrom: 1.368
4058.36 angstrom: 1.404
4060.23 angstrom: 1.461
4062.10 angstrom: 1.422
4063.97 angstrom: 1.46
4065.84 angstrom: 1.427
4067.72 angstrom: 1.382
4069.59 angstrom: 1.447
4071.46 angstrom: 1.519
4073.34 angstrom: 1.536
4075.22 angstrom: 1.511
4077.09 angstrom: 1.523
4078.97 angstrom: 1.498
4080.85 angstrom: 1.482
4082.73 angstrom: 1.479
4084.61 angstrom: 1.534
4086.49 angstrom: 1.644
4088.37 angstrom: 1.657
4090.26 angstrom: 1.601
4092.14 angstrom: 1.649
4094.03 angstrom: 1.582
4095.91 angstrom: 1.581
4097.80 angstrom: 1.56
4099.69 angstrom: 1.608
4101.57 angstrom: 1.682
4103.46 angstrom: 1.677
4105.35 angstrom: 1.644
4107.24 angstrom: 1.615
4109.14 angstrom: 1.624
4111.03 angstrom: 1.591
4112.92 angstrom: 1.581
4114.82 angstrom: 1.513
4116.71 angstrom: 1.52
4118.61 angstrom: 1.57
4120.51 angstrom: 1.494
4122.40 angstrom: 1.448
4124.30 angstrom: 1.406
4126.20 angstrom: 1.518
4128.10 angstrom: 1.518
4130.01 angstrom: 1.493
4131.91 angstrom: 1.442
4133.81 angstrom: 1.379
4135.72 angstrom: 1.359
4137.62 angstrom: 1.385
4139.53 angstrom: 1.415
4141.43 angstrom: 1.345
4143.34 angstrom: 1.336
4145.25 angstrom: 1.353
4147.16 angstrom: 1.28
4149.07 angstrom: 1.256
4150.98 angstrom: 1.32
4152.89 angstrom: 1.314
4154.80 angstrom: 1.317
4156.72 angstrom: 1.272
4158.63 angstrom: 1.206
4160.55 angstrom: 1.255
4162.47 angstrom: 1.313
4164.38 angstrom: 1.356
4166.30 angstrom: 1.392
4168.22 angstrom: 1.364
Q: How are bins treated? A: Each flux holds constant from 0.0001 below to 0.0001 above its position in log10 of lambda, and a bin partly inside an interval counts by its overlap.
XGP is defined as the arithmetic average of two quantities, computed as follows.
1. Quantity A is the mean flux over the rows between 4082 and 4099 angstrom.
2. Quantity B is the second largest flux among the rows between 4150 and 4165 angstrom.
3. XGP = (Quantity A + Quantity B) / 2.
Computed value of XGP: 1.45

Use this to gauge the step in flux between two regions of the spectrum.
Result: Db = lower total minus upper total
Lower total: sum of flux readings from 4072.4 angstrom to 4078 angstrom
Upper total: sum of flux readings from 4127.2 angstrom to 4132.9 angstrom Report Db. 0.1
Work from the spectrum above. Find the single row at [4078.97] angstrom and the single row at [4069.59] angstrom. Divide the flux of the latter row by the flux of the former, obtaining 0.97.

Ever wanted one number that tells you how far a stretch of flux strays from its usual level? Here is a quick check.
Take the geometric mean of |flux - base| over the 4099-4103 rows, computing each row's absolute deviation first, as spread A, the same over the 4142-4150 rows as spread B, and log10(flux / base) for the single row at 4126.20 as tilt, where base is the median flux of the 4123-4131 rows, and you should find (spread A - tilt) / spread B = 0.67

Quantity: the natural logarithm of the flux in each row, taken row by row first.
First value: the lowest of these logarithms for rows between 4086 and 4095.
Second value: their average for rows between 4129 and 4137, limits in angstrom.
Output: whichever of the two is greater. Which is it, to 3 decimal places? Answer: 0.459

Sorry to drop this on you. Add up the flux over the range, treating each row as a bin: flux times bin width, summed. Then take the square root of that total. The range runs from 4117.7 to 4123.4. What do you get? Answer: 2.93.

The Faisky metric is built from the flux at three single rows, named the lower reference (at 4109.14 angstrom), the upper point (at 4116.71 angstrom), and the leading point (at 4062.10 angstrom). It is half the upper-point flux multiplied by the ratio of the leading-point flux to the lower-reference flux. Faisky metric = 0.665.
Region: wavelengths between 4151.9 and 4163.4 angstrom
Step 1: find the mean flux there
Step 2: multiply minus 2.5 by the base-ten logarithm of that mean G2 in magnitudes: -0.27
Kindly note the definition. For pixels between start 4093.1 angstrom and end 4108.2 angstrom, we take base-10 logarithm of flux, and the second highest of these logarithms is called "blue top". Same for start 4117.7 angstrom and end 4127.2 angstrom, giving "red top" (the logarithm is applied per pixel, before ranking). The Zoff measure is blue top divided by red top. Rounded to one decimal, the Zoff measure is 1.2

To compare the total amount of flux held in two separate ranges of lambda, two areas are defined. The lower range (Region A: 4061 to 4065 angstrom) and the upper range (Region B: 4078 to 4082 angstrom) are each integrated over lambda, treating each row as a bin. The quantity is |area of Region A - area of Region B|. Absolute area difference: 0.2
